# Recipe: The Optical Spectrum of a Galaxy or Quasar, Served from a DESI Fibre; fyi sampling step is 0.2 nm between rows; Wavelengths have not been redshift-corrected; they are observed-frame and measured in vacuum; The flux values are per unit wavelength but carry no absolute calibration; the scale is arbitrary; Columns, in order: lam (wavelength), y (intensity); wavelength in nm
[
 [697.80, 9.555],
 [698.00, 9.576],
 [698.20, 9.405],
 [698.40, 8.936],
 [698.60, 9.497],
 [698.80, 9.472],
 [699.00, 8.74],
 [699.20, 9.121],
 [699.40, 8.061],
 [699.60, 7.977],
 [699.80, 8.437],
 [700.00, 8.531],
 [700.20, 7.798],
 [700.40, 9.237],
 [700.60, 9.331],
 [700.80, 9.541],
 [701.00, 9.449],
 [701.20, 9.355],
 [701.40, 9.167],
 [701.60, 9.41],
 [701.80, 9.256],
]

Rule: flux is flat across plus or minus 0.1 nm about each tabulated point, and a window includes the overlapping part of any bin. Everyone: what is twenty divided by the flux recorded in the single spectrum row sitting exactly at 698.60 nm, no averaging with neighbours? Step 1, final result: 2.11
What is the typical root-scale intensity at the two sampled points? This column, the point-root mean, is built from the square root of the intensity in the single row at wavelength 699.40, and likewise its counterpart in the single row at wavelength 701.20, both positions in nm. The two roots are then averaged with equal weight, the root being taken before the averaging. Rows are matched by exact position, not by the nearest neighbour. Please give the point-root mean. 2.95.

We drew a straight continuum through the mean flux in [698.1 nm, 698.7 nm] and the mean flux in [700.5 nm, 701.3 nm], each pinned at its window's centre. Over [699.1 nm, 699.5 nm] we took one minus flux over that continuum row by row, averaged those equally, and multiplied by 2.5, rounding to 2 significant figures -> 0.20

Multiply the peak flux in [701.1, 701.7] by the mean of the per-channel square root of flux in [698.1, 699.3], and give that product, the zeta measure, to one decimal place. 28.5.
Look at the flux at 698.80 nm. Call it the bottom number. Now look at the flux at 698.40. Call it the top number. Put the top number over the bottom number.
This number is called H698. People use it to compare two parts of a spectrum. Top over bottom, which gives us 0.94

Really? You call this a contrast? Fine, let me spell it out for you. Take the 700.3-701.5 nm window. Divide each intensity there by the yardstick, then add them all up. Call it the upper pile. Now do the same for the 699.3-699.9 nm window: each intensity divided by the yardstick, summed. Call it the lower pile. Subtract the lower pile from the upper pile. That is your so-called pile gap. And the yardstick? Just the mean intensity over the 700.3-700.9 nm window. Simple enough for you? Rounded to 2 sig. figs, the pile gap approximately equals 3.4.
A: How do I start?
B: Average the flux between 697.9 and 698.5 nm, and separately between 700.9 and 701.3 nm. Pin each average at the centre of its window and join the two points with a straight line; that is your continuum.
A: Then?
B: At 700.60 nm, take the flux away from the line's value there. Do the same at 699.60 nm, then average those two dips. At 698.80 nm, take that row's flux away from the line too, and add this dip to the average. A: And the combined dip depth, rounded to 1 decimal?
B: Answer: 0.6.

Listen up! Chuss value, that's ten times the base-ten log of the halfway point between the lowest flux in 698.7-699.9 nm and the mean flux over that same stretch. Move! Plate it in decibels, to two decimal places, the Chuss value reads 9.19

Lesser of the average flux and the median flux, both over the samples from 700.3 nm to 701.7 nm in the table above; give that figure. 9.4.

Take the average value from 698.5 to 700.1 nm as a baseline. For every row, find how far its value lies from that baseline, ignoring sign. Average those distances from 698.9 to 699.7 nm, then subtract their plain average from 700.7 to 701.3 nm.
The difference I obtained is -0.26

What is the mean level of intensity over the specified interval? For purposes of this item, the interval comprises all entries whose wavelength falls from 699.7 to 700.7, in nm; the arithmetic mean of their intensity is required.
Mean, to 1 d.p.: 8.7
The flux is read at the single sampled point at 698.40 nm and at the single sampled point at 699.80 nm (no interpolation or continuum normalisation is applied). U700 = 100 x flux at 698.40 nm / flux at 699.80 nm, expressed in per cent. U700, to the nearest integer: 106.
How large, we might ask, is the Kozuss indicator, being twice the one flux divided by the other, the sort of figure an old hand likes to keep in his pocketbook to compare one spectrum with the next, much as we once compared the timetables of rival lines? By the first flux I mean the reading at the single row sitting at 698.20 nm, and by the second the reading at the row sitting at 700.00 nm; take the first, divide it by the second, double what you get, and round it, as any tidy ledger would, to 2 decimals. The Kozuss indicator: 2.20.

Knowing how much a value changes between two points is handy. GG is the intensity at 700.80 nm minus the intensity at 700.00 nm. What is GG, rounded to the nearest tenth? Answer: 1.0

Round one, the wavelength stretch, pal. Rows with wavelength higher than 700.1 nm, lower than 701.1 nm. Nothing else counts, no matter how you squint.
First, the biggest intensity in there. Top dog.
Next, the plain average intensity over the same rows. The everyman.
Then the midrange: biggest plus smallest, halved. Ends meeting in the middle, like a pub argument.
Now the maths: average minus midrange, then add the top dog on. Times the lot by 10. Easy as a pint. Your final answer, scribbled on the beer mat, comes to 99.4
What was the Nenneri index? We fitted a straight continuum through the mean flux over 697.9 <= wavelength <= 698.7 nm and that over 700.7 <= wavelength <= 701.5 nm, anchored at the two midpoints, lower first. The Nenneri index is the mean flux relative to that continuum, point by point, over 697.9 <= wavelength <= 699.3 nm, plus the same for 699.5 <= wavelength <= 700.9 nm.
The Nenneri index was 1.92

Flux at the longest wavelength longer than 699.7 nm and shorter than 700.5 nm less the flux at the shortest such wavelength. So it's 0.8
